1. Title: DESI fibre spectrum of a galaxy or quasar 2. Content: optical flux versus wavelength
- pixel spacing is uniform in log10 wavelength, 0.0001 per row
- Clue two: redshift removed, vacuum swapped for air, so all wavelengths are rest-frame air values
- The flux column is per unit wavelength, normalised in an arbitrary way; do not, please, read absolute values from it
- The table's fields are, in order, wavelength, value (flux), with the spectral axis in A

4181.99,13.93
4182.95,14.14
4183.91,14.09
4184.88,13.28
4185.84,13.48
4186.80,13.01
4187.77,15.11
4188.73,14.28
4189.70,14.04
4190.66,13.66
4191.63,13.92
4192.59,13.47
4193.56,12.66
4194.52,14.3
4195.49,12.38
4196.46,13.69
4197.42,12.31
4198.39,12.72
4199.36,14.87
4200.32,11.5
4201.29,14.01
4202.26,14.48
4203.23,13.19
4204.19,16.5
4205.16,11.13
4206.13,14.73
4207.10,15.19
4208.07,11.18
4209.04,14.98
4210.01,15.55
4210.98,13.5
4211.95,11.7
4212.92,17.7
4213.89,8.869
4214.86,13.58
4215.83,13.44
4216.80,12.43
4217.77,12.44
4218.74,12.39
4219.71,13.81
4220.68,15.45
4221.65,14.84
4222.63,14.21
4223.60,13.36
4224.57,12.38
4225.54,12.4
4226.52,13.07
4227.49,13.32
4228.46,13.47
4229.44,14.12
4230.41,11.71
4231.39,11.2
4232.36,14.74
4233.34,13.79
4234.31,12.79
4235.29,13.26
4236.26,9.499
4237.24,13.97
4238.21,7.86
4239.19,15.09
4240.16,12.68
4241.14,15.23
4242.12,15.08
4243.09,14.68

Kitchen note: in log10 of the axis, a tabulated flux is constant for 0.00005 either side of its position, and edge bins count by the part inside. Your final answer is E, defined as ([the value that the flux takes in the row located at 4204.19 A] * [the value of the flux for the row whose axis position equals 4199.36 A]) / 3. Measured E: 82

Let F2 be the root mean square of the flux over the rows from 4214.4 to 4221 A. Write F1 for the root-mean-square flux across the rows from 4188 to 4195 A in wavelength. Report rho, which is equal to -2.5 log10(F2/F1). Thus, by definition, 0.03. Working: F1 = 13.77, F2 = 13.4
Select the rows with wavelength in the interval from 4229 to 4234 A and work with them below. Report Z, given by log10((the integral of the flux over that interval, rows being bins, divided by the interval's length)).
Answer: 1.12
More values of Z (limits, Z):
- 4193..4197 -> 1.12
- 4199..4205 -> 1.14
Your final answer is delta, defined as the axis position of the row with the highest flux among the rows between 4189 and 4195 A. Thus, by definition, 4194.52 A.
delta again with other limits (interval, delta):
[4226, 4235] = 4232.36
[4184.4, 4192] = 4187.77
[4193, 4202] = 4199.36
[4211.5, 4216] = 4212.92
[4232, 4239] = 4232.36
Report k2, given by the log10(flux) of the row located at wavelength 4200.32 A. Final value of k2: 1.06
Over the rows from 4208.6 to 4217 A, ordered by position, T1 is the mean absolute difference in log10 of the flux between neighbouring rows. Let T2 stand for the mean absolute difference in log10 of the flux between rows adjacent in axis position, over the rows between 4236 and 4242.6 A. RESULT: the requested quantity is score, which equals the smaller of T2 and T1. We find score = 0.105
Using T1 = 0.105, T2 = 0.143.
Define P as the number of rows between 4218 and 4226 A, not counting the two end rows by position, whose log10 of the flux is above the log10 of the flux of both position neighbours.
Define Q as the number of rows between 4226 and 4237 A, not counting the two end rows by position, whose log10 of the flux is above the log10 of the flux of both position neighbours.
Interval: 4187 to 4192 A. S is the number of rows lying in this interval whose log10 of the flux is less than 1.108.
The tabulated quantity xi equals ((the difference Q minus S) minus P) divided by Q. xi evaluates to 0.67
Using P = 1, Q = 3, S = 0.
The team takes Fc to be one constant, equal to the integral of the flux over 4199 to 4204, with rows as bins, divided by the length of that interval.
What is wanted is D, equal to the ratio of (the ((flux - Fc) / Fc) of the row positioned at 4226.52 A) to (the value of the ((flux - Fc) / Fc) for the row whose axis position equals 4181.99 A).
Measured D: -4.3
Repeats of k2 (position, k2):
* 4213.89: 0.95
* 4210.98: 1.13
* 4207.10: 1.18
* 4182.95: 1.15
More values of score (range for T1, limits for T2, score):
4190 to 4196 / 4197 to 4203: 0.033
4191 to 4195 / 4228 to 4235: 0.031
